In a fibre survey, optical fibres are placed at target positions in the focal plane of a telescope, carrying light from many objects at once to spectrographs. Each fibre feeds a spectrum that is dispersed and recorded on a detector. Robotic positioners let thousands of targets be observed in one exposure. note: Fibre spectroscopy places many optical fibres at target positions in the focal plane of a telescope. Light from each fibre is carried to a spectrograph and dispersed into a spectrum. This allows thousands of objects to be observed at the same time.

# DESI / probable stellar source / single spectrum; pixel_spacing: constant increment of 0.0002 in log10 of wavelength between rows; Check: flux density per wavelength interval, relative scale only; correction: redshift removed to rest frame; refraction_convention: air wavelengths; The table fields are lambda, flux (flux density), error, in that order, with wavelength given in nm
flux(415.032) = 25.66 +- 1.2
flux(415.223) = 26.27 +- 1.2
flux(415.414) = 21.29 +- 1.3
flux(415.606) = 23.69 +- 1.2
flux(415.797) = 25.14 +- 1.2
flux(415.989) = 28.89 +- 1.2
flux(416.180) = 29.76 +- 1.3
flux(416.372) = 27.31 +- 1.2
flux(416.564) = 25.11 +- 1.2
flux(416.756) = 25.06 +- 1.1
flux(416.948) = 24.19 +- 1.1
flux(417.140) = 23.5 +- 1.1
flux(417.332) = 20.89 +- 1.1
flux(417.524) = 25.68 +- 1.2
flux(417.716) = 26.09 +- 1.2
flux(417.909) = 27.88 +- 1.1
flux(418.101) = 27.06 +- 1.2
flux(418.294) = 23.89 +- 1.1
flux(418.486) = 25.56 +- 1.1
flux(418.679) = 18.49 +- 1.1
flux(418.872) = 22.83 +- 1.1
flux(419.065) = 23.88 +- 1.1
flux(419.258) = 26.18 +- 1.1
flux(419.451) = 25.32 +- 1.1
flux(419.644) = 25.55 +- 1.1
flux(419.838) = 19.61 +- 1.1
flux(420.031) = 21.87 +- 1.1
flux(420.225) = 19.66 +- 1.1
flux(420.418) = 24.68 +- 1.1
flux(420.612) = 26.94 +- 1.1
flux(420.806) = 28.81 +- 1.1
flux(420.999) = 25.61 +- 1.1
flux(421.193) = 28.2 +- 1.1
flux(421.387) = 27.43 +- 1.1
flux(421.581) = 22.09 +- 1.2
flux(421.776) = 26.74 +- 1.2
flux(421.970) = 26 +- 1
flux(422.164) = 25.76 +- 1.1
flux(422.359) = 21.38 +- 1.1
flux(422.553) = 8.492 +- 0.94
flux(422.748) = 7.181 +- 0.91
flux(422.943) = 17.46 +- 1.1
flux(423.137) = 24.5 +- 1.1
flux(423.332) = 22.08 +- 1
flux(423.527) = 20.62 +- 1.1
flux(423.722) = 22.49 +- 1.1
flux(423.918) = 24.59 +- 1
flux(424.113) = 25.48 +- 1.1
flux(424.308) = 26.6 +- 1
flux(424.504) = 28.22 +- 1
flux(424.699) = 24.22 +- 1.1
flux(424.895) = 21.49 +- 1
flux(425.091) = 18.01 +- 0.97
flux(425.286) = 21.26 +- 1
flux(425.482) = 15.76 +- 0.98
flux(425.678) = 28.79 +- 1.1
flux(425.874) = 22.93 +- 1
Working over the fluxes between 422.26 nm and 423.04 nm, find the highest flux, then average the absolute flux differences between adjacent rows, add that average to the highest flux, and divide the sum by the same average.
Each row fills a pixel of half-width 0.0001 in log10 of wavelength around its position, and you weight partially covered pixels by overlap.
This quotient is 4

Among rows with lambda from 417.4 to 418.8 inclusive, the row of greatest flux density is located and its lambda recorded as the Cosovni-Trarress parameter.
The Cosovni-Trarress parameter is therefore 417.909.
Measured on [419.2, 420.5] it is 419.258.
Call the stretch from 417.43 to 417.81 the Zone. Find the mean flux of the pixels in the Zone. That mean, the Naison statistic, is 26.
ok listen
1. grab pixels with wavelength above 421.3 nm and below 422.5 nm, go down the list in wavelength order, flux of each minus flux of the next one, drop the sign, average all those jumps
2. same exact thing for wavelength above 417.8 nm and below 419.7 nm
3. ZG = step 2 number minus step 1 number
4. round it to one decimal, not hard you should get -0.7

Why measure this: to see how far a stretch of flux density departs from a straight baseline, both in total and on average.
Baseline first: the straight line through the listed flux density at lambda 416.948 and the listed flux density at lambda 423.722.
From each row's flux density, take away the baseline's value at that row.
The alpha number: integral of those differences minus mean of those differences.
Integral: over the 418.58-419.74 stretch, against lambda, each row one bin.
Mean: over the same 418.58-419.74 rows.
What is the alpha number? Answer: 0.0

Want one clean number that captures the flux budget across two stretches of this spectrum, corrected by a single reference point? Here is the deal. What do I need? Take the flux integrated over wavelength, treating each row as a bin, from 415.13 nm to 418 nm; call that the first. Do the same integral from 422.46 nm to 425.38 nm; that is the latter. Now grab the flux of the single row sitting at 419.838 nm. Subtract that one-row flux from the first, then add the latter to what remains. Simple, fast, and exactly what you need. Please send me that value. 114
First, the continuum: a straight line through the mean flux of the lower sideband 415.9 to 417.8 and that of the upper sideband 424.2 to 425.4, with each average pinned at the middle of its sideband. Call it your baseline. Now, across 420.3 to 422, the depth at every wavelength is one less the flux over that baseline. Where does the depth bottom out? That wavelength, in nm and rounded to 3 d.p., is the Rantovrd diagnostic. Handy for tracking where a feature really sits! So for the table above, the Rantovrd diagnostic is 420.806 nm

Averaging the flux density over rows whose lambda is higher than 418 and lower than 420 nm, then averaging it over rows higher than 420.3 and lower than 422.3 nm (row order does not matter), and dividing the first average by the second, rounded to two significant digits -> 0.91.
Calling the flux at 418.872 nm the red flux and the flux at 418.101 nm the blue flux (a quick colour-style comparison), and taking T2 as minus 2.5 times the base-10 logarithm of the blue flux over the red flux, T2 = -0.18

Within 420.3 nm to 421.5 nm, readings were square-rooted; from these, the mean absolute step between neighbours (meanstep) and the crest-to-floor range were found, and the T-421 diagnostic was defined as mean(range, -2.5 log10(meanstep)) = 1.06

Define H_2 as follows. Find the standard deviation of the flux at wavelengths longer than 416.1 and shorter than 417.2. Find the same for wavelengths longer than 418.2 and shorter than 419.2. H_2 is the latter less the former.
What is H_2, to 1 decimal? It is 0.3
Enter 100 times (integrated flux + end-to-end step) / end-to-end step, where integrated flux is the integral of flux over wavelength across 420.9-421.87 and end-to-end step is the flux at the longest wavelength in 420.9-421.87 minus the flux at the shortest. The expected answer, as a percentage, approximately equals 2334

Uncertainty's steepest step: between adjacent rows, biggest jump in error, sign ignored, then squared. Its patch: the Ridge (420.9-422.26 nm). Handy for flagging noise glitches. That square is 0.0400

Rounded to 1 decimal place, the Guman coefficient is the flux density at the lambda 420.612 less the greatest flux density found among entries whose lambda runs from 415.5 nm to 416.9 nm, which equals -2.8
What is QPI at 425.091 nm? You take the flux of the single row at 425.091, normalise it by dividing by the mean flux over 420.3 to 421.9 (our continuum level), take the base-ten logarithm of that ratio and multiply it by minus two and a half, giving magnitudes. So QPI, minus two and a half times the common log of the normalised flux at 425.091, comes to 0.41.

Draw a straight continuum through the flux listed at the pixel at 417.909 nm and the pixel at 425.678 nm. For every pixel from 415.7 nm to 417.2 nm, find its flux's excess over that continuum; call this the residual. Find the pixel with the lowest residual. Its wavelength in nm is 417.140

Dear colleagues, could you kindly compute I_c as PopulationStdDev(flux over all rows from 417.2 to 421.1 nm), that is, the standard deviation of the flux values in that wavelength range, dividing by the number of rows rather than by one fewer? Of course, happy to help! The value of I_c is 2.8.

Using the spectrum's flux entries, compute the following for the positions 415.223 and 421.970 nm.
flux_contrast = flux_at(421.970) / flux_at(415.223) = 1.0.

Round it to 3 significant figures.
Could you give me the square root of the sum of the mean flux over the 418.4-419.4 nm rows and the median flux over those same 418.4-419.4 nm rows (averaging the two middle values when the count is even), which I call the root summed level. 6.88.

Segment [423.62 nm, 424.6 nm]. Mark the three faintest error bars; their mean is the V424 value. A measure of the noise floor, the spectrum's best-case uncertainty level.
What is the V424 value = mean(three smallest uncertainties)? 1.00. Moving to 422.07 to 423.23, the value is 0.98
